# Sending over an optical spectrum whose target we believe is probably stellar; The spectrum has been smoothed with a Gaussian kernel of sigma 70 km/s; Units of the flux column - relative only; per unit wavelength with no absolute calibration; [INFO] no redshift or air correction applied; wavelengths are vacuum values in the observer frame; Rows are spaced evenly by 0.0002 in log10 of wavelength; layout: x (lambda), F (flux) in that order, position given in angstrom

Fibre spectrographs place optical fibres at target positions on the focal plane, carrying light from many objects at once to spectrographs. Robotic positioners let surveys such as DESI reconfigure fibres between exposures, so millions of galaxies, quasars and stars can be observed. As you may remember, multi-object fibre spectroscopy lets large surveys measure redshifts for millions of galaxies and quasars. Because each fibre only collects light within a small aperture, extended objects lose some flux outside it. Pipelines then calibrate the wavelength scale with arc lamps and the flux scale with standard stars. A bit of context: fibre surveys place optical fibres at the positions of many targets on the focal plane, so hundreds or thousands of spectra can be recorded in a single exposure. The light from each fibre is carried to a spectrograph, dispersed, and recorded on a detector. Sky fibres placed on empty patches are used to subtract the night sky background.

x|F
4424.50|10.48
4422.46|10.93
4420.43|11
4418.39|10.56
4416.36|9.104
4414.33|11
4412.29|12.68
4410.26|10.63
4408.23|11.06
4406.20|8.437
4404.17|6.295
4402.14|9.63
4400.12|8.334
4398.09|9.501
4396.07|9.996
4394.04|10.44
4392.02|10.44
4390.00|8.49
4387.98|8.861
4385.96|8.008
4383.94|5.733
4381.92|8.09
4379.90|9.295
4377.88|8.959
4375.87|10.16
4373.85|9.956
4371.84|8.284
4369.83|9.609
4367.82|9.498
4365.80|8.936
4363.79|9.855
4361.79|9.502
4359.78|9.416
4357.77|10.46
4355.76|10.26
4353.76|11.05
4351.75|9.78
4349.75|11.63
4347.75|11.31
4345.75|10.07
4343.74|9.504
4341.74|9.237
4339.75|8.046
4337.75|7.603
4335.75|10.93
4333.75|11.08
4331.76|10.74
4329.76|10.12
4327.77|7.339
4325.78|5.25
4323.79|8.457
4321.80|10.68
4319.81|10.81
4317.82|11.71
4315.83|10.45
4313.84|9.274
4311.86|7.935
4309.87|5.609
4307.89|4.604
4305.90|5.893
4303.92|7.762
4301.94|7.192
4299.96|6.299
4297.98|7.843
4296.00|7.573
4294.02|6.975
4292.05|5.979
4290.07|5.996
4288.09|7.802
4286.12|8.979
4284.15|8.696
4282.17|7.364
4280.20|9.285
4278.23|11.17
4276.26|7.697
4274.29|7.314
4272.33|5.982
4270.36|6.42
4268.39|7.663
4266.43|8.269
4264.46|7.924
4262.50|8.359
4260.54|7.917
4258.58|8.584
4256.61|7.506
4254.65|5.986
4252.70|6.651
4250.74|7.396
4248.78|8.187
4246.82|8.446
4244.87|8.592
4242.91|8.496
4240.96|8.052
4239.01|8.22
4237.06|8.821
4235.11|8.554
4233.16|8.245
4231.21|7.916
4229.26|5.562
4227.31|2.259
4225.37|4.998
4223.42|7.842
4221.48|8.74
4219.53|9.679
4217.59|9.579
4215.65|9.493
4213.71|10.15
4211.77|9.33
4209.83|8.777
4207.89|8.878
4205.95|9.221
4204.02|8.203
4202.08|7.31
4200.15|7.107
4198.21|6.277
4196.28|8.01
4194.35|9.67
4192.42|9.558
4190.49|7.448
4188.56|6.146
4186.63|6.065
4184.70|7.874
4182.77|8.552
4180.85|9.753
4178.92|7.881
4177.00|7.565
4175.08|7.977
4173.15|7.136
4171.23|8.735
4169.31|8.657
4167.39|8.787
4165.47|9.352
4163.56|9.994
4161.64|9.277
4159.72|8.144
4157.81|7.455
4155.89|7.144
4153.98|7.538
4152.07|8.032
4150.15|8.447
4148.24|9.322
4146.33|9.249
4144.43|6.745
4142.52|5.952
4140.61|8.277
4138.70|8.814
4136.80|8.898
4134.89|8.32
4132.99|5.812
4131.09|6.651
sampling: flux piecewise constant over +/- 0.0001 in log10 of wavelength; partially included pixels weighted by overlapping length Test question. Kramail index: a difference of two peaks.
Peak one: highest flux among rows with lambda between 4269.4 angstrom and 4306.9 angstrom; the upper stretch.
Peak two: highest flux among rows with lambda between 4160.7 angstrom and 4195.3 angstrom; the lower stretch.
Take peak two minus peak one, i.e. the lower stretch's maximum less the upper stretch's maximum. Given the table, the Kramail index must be -1.2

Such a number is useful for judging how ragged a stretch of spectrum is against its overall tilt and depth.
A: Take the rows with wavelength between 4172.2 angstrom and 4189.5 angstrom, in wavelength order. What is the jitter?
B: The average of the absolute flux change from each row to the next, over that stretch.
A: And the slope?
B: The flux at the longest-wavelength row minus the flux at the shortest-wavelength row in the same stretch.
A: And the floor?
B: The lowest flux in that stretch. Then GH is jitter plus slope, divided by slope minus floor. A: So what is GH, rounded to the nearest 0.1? 0.0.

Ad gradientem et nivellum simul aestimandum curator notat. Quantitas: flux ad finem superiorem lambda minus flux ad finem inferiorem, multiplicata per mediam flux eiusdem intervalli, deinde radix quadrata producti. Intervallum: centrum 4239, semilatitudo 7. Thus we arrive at 1.7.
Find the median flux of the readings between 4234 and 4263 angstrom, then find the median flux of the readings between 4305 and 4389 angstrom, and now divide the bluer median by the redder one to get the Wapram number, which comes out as 0.87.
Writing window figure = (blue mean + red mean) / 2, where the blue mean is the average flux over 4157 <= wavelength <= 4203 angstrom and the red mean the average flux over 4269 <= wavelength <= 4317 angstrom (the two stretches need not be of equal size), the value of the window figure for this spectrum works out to 7.8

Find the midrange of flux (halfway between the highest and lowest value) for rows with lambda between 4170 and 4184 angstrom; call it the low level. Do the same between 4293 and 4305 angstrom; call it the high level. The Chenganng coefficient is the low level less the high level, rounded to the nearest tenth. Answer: 1.4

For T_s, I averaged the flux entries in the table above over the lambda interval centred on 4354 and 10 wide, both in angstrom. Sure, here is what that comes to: 10.6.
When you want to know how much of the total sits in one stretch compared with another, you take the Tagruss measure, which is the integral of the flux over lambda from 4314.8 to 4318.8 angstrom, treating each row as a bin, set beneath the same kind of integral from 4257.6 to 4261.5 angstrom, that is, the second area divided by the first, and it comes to 0.73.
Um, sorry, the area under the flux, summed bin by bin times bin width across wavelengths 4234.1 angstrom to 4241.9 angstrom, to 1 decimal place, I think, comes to 65.7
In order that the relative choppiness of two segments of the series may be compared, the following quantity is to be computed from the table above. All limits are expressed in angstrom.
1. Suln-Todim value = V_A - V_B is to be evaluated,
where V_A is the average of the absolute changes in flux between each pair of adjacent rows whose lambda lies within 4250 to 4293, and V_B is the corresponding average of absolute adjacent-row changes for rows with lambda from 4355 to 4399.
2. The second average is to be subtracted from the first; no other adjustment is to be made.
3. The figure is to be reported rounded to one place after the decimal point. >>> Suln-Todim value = 0.2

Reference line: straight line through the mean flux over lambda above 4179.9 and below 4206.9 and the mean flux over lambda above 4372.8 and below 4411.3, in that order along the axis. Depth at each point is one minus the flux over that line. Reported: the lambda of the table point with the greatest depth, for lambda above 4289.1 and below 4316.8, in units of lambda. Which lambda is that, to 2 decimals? 4307.89 angstrom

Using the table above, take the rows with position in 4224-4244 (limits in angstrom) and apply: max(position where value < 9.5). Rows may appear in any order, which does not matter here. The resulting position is 4242.91 angstrom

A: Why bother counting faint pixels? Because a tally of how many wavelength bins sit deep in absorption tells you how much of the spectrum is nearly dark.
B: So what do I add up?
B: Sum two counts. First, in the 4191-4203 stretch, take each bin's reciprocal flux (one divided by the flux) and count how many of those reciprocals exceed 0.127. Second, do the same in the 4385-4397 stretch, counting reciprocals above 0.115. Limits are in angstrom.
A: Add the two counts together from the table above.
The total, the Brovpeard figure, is 5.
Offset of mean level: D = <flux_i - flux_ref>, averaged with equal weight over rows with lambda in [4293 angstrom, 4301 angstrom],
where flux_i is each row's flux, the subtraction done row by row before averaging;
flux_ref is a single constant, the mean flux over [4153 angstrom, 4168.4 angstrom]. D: -1.3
